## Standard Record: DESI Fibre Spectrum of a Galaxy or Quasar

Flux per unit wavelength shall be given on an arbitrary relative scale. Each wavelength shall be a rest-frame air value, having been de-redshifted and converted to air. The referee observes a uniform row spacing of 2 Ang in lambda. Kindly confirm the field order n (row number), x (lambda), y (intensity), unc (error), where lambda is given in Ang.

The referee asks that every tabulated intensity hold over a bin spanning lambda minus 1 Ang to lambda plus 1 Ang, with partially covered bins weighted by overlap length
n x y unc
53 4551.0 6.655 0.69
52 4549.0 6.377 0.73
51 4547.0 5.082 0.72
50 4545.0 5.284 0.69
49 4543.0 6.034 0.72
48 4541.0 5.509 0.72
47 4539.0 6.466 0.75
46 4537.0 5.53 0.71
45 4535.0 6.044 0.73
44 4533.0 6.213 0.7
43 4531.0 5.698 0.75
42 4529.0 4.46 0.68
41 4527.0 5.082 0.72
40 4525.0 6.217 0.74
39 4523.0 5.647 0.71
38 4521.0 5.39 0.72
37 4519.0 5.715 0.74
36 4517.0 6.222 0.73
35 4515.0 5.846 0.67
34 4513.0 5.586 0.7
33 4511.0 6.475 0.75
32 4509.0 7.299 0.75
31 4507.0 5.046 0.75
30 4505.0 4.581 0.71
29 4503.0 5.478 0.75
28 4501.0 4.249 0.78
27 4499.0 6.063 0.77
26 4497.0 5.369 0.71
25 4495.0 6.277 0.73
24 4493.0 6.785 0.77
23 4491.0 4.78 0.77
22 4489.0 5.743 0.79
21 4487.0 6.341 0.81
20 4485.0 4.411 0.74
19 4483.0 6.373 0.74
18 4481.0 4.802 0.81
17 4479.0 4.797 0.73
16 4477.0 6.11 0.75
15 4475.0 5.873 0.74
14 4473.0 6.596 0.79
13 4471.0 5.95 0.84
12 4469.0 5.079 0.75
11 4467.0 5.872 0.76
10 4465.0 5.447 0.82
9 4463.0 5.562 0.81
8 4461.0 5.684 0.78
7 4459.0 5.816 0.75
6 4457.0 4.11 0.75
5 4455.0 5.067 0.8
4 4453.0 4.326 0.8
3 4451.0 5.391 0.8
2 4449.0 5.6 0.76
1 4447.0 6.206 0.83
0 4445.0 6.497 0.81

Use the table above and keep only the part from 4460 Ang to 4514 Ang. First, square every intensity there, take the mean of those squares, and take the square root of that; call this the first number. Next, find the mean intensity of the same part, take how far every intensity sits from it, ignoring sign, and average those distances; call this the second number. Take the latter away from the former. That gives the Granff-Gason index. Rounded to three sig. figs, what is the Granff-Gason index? 5.09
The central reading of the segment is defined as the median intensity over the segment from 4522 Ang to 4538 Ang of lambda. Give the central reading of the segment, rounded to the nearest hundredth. 5.67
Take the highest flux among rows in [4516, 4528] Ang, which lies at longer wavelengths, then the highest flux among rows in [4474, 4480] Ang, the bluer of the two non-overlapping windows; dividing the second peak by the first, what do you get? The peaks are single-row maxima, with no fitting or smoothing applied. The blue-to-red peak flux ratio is 0.98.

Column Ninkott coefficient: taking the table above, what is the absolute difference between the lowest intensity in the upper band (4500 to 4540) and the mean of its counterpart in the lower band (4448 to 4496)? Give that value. 1.3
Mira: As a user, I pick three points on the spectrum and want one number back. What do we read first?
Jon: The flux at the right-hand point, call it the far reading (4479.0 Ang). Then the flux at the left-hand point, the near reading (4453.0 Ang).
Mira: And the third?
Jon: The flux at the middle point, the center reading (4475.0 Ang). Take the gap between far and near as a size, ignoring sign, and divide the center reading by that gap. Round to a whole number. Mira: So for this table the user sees 12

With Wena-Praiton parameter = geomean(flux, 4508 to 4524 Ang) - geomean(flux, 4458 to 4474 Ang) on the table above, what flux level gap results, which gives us 0.3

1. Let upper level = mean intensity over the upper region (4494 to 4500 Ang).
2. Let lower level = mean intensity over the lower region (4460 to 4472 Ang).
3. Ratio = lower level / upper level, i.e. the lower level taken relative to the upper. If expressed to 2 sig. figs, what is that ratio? 0.95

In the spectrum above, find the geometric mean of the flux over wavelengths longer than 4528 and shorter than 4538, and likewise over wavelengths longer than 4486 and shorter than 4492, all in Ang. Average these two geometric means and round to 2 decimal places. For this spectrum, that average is 5.57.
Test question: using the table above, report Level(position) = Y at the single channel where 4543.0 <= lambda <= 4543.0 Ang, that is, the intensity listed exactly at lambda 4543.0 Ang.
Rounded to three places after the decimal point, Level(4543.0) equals 6.034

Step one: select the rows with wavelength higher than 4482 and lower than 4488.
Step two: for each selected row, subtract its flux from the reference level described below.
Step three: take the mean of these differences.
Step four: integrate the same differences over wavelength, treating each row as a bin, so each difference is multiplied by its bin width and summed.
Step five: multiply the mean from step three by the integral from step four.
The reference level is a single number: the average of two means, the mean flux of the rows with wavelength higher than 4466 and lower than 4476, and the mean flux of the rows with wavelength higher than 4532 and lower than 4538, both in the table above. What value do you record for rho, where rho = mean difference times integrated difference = 0.22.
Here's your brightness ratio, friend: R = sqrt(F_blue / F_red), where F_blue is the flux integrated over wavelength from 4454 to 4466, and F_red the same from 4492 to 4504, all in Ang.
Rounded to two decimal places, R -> 0.96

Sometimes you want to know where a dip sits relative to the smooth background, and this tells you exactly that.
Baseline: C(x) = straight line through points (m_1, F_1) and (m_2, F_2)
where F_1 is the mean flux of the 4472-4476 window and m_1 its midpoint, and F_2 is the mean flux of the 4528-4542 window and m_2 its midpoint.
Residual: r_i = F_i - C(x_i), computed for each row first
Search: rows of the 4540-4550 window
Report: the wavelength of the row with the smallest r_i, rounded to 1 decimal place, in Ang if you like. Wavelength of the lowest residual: 4547.0 Ang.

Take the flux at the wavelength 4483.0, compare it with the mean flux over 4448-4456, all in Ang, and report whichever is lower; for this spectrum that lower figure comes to 5.1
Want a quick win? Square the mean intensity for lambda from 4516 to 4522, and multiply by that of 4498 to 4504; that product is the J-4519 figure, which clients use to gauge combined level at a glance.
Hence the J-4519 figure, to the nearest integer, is 176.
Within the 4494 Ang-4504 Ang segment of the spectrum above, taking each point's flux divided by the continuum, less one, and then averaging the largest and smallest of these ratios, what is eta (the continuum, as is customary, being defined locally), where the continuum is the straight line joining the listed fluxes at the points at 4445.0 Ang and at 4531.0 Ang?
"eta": -0.12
